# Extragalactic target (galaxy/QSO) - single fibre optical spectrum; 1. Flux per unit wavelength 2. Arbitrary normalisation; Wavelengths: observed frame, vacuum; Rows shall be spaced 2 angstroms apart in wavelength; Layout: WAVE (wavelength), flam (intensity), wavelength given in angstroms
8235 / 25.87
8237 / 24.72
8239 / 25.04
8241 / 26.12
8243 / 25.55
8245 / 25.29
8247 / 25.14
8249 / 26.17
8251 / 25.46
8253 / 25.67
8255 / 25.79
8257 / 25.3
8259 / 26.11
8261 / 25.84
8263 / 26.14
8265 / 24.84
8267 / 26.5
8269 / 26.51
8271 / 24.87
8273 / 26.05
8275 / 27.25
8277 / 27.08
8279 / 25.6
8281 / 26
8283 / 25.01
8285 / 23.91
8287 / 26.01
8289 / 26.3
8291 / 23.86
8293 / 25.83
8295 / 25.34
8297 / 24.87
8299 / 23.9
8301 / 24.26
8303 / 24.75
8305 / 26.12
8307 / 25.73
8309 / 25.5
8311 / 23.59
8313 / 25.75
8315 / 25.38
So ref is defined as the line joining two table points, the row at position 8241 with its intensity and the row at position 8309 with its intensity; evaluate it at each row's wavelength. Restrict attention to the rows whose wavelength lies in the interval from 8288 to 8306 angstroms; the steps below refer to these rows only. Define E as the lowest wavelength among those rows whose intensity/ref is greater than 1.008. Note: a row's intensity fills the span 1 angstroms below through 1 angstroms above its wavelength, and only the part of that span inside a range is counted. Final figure 8289 angstroms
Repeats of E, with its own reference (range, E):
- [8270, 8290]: 8273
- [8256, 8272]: 8263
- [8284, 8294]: 8287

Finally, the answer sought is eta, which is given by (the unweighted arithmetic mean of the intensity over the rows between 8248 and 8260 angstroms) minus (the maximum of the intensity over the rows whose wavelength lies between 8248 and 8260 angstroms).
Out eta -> -0.42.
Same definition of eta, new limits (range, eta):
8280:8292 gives -1.12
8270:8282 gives -1.11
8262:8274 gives -0.69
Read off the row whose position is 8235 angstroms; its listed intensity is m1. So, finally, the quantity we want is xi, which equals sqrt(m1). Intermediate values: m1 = 25.87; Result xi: 5.086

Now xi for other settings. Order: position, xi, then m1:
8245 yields 5.029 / 25.29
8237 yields 4.972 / 24.72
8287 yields 5.100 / 26.01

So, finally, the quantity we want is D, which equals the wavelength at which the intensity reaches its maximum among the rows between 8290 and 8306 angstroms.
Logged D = 8305 angstroms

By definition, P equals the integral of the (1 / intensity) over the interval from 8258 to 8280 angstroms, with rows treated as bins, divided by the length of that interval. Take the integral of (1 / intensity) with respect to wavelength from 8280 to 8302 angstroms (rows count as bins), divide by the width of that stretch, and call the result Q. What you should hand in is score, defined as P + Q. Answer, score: 0.0784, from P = 0.0384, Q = 0.0400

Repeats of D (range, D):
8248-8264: 8249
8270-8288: 8275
